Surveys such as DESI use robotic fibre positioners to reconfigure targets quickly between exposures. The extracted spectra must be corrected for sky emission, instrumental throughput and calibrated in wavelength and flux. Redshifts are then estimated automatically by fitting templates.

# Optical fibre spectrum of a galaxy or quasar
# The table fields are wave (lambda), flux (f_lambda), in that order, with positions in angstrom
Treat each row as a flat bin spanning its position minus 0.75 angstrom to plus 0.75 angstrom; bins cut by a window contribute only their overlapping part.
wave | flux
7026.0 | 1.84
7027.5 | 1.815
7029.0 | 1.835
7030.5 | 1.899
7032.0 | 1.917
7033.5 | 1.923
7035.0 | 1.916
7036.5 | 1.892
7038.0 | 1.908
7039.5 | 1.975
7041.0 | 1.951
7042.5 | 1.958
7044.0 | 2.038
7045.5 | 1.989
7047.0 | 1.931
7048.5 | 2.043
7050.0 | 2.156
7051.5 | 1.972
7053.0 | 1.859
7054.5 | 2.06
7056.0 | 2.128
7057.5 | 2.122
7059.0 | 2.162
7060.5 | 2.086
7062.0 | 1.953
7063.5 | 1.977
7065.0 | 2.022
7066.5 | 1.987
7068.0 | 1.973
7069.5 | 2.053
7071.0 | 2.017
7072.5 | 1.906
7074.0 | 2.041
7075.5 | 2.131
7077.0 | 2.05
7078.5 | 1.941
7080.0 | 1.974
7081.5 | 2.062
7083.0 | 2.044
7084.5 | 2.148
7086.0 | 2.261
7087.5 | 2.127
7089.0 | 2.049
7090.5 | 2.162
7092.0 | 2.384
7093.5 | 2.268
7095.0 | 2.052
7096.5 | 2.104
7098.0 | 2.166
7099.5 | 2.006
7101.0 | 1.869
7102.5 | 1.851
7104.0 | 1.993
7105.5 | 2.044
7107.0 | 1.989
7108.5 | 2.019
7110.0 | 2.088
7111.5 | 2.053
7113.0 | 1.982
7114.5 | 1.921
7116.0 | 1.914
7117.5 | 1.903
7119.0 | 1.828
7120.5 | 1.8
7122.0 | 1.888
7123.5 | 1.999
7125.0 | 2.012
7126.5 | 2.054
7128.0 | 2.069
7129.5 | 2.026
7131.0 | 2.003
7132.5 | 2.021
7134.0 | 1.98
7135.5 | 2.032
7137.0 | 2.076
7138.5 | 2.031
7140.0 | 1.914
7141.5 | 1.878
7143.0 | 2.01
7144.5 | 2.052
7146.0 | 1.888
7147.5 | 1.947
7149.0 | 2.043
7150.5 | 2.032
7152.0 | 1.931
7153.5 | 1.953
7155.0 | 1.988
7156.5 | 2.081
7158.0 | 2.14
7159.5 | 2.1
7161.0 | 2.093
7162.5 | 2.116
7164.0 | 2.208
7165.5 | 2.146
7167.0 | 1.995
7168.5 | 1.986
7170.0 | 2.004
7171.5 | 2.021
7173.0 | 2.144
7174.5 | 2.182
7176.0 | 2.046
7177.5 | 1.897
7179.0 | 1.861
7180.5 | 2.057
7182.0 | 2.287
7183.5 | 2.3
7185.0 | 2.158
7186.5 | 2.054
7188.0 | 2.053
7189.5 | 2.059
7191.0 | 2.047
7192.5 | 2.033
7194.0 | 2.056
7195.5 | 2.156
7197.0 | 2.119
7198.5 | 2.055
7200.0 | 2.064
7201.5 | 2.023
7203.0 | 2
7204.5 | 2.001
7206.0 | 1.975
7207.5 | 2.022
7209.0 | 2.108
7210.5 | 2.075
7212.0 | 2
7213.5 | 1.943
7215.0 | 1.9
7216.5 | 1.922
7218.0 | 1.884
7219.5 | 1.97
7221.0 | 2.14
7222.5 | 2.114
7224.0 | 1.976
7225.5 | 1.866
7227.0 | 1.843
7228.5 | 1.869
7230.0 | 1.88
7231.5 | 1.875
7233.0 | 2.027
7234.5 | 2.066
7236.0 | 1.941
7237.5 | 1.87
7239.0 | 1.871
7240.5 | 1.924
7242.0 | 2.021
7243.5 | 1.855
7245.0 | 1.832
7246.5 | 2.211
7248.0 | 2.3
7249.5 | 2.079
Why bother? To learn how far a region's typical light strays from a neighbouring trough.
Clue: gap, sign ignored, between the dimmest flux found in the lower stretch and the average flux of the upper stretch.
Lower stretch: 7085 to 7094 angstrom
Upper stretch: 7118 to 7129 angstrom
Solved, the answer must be 0.10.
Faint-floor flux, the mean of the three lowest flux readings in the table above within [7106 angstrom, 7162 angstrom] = 1.84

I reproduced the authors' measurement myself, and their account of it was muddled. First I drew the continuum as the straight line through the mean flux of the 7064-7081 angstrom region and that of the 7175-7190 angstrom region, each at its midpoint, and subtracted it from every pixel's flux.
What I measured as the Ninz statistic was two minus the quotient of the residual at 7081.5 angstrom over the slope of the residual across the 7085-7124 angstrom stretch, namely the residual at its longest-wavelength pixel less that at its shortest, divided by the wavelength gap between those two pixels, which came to 8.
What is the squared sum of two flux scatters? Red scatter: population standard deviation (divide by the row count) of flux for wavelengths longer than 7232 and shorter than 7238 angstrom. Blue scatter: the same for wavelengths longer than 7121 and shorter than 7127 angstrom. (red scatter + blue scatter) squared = 0.019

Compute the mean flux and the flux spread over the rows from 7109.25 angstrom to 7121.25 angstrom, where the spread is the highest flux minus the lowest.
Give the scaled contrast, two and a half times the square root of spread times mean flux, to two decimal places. 1.87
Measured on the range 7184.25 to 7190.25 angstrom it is 1.17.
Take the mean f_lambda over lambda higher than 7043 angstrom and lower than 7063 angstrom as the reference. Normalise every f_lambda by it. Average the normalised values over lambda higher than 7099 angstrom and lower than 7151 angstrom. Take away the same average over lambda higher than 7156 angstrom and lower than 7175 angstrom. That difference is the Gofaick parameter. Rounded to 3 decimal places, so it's -0.057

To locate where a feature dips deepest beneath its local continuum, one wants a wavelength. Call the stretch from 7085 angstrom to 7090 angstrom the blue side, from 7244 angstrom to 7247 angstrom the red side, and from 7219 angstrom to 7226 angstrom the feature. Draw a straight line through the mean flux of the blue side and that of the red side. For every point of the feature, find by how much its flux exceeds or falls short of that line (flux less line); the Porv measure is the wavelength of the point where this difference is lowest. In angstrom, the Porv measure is 7225.5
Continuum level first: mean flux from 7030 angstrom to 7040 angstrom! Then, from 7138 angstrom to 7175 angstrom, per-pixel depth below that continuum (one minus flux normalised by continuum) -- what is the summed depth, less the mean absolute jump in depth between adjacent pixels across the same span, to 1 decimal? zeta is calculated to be -1.6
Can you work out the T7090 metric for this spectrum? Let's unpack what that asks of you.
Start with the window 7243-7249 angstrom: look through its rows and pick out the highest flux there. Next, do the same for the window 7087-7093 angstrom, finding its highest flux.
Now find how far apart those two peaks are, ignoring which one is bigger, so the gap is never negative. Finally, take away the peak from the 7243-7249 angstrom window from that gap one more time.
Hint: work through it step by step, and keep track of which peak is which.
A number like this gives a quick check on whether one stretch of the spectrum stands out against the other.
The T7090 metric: -2.22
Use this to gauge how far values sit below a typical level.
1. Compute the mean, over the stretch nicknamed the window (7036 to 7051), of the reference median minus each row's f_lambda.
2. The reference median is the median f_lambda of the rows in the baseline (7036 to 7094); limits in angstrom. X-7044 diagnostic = 0.06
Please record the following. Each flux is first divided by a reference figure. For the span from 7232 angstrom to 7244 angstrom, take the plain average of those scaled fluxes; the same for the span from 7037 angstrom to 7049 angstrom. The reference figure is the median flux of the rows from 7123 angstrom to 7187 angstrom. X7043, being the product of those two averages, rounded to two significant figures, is 0.93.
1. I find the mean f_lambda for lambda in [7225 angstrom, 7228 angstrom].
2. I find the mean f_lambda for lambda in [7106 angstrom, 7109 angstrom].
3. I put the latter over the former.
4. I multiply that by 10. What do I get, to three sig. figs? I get 10.8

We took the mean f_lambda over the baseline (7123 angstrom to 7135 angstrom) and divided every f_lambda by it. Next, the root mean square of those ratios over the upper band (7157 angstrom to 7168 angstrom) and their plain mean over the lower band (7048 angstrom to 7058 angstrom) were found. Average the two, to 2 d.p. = 1.03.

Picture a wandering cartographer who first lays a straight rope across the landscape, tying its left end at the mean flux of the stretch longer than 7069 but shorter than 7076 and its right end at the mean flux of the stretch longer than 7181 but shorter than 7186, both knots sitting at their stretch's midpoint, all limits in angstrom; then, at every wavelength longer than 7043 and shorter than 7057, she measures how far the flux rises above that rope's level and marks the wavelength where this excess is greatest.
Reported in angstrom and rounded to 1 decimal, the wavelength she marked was 7050.0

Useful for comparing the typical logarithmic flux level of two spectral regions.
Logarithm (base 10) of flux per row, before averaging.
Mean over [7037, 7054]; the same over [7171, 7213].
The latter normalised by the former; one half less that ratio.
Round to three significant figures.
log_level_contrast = -0.562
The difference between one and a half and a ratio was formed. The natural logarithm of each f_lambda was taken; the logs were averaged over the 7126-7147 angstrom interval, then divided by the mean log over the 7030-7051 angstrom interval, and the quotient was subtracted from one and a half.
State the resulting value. 0.47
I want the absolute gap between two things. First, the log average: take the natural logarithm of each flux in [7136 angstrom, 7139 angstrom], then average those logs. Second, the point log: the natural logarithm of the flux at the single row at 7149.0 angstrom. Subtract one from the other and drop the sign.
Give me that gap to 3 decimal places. 0.005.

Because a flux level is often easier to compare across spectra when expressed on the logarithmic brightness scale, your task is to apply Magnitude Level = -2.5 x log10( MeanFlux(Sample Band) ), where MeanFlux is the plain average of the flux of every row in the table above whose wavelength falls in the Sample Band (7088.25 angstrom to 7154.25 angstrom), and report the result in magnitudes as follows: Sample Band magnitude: -0.756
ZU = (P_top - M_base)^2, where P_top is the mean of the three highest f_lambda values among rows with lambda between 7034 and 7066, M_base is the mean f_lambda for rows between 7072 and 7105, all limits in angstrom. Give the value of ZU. 0.01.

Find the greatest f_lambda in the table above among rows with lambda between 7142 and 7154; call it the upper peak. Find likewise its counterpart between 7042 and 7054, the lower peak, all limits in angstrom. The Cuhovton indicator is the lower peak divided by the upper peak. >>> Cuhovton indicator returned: 1.05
